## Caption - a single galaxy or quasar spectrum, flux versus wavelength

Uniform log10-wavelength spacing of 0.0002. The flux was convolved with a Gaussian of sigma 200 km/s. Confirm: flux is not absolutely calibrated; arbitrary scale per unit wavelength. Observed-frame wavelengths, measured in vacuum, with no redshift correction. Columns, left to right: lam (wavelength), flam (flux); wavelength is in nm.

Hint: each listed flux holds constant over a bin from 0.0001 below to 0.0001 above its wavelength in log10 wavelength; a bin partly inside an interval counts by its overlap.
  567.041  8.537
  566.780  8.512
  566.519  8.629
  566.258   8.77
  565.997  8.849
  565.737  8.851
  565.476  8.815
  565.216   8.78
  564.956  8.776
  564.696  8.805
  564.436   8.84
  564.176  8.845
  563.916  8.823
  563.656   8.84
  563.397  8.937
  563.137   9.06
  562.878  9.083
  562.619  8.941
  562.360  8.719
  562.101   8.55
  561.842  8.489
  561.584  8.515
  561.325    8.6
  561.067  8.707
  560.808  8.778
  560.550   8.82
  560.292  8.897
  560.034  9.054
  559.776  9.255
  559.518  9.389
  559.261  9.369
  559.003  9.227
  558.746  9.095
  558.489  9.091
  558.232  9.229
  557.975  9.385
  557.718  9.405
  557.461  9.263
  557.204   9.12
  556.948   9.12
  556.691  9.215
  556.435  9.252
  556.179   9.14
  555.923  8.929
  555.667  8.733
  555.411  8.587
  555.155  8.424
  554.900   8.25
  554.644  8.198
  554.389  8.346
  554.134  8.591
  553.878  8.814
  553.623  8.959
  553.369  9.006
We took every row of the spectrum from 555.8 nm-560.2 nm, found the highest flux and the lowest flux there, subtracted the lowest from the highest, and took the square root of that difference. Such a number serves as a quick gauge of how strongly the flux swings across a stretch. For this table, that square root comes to 0.69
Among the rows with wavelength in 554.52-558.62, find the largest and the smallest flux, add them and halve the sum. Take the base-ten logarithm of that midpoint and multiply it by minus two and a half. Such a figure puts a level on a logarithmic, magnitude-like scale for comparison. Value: -2.36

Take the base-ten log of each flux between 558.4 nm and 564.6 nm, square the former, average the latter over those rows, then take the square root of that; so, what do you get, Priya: 0.950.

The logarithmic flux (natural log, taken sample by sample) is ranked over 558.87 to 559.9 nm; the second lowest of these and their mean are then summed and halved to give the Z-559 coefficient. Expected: 2.23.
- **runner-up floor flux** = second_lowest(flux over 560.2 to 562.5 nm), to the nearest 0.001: 8.515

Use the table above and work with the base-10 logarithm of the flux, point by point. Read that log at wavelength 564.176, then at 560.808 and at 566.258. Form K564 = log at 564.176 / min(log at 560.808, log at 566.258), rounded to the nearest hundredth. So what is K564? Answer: 1.00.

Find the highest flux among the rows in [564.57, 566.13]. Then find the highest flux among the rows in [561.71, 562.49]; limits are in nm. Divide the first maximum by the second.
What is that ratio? 1.02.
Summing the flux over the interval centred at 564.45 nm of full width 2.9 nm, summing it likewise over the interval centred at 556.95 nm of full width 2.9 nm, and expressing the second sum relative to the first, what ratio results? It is 1.04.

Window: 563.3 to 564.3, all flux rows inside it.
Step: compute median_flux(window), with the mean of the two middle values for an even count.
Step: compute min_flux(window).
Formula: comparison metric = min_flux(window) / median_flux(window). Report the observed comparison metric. 0.998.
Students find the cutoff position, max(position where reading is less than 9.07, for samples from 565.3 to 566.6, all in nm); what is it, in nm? 566.519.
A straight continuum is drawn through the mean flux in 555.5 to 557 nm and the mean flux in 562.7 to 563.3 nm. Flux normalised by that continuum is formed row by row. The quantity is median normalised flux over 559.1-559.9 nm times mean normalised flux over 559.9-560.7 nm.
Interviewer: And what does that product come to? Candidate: 1.02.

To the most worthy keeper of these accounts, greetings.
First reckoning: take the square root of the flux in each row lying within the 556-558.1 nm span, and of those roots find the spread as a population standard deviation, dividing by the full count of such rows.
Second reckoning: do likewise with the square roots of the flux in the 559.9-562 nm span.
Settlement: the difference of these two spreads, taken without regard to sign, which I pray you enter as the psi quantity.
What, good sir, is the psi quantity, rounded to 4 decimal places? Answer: 0.0135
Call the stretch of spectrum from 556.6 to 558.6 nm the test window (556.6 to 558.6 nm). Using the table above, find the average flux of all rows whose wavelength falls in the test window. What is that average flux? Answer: 9.23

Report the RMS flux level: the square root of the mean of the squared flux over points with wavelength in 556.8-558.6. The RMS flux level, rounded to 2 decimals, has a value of 9.23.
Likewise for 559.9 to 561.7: 8.77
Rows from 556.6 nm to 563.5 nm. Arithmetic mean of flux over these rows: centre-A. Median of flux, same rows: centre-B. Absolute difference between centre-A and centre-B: 0.07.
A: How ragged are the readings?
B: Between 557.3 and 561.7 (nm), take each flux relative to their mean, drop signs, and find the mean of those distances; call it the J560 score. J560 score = 0.24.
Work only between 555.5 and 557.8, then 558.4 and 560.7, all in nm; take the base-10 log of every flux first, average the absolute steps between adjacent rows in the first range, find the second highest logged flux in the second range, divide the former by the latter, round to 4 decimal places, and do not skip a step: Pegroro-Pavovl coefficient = 0.0057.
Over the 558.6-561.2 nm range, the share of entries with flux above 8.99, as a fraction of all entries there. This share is 0.60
